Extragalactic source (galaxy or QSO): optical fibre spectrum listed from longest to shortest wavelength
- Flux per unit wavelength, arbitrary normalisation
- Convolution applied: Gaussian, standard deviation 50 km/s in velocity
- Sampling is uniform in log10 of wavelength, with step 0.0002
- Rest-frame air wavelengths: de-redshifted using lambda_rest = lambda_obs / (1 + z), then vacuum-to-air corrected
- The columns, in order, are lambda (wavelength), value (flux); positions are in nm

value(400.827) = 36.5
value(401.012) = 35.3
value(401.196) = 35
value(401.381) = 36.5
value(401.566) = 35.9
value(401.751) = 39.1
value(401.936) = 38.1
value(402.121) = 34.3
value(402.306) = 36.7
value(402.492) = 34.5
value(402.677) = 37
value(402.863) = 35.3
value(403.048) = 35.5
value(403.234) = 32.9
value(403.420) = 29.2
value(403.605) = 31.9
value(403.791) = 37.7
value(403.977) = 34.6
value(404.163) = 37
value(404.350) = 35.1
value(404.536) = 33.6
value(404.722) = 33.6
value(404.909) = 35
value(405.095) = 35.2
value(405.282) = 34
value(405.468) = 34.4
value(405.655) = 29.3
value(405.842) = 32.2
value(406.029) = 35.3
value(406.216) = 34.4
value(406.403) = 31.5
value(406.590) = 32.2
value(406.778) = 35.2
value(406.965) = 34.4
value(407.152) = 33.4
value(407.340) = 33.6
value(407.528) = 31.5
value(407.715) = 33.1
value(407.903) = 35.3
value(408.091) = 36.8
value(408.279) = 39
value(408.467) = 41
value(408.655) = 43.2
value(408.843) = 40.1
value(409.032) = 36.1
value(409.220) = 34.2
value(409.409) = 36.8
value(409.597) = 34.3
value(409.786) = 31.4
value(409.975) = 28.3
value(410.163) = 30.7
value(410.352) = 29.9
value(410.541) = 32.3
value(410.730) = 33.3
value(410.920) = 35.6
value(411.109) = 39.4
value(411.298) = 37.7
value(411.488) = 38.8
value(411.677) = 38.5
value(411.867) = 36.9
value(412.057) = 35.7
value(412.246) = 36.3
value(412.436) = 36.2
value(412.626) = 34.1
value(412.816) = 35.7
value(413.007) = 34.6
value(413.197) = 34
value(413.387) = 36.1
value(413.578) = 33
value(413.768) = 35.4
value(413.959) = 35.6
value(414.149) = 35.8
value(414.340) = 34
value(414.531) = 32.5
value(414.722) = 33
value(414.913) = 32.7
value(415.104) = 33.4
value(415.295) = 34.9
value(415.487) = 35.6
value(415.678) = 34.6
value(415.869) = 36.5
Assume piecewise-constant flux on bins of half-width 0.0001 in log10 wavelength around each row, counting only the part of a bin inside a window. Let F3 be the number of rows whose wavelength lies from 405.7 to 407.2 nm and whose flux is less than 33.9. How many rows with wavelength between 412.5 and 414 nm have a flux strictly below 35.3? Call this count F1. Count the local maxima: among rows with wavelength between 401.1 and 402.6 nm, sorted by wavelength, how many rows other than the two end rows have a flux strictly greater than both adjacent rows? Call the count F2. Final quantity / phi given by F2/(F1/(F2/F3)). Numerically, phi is 0.56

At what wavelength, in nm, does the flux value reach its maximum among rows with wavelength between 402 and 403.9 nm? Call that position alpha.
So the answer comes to 403.791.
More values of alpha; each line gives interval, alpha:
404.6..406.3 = 406.029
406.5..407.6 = 406.778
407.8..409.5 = 408.655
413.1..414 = 413.387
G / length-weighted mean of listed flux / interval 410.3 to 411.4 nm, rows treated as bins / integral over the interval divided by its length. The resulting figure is 34.9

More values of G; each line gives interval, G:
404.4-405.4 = 34.3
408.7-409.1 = 38.8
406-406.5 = 33.5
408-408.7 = 39.8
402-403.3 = 35.3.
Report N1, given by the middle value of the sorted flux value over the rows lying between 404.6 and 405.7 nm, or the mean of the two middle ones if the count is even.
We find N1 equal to 34.2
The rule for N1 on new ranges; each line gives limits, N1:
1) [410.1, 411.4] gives 33.3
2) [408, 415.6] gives 35.6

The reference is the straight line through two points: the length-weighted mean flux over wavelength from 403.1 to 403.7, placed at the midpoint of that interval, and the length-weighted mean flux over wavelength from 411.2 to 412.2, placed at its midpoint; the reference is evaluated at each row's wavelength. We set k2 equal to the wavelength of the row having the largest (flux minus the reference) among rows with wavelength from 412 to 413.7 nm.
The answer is 412.246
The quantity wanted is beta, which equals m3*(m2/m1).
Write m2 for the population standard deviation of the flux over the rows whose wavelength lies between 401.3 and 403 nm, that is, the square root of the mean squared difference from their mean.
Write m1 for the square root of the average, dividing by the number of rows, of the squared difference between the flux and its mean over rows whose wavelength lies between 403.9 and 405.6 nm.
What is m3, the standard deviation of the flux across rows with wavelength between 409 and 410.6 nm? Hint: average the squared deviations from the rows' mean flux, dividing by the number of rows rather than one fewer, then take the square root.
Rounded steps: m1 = 1.0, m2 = 1.5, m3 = 2.7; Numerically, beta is 4.1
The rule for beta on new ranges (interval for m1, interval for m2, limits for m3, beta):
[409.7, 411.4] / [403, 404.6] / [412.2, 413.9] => 0.8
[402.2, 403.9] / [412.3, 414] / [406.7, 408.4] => 0.8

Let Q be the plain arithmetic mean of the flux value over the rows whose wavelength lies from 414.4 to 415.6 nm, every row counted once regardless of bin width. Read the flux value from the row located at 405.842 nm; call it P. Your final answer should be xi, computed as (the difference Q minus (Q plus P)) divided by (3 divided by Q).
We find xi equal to -362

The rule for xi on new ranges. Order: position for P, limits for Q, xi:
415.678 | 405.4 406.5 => -379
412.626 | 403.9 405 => -396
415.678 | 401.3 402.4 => -424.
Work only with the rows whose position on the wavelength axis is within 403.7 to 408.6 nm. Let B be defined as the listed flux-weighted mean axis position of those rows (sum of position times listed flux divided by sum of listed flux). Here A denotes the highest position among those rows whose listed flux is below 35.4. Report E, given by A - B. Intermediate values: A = 407.903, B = 406.14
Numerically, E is 1.76 nm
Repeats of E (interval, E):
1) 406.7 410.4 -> 1.82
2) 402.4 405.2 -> 1.30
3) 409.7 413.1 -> 1.56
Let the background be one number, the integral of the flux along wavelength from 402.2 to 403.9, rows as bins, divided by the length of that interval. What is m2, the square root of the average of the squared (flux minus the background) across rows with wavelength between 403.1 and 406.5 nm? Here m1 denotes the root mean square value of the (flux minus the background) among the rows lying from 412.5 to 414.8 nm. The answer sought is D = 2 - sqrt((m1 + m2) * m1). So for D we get 0.0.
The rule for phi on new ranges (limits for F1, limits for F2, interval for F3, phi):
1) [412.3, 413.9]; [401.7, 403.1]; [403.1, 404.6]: 0.25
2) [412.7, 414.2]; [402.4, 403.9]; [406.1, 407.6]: 0.27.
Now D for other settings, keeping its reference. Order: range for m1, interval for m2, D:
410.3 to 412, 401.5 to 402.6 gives -2.5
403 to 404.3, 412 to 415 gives -1.4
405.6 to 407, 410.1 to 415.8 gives -1.4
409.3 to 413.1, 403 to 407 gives -1.9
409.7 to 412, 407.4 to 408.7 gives -3.6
